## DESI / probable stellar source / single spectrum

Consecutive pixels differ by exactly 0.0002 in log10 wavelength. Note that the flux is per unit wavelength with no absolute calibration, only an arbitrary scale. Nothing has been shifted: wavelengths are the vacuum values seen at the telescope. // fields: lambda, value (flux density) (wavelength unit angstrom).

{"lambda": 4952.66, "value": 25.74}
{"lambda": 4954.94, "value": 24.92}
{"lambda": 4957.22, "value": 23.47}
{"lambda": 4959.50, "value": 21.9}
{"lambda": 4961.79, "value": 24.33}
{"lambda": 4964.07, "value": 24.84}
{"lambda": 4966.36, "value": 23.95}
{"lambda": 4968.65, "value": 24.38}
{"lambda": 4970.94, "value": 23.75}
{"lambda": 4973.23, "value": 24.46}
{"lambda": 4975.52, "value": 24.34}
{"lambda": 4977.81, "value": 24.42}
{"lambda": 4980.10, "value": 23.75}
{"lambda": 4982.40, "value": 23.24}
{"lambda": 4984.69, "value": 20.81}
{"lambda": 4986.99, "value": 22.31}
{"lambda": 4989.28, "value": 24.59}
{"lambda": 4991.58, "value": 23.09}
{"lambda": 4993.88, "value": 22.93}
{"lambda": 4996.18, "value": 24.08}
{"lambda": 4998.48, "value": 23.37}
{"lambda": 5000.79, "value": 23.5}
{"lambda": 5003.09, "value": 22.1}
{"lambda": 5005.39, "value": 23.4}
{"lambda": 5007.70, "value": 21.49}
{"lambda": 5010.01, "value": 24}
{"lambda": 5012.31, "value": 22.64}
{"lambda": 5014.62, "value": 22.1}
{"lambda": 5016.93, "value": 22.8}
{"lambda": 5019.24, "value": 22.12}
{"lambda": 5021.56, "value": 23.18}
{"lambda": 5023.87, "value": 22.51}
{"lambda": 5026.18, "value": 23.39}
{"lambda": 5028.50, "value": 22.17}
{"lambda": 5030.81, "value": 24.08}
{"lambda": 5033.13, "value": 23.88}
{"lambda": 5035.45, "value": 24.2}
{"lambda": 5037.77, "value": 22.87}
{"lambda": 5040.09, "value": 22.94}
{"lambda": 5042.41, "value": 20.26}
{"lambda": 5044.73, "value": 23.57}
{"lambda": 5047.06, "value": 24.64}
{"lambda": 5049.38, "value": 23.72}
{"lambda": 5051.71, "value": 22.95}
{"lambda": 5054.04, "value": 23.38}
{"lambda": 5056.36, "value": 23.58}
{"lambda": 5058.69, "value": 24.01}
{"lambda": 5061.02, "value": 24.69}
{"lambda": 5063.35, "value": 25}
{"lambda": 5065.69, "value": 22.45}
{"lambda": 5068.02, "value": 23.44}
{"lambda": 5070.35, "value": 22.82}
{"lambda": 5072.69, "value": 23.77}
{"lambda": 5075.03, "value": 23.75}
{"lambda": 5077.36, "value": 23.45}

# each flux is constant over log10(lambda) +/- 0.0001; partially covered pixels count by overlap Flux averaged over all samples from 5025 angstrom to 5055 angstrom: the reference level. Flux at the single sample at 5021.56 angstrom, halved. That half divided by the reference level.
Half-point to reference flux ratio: 0.499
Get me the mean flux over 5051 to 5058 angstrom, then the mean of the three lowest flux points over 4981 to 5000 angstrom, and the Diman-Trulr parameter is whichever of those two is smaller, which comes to 22.0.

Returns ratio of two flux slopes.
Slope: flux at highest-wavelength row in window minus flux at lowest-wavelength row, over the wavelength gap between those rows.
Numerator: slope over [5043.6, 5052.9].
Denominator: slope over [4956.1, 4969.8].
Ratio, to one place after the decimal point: -1.1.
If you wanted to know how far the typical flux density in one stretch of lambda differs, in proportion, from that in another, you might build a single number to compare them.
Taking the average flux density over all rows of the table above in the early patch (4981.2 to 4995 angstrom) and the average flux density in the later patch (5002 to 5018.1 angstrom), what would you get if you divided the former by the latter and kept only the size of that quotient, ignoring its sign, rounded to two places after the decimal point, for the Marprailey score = 1.01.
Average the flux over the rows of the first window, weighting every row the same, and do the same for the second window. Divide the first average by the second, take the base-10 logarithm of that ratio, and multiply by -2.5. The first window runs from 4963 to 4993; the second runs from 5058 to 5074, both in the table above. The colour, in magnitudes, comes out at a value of 0.002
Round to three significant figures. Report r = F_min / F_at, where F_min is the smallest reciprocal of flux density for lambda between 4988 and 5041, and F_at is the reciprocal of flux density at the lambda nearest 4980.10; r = 0.966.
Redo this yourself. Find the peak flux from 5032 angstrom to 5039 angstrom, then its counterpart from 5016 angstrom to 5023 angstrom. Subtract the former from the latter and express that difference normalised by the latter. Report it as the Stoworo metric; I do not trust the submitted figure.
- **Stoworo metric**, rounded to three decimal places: -0.044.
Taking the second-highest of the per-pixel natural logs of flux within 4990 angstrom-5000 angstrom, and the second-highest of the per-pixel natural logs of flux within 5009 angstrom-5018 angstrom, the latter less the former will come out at -0.025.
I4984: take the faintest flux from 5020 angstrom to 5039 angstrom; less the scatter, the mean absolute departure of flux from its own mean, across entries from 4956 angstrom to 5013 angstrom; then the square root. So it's 4.62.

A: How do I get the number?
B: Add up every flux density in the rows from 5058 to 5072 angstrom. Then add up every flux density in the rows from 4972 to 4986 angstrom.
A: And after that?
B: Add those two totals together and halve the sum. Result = 141.7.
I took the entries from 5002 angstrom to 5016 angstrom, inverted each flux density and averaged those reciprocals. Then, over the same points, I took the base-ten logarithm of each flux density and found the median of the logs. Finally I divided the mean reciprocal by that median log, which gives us 0.0328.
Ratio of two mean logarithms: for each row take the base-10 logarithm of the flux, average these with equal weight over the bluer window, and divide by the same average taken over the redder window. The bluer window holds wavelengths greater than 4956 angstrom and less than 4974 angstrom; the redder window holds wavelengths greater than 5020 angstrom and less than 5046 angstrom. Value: 1.012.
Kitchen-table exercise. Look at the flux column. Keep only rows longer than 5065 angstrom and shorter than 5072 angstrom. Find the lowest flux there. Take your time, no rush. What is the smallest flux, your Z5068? 22.45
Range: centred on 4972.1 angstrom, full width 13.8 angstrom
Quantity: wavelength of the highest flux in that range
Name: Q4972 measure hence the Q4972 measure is 4973.23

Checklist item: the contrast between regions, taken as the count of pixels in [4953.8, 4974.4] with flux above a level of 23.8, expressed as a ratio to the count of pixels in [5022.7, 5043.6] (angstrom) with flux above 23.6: 2.0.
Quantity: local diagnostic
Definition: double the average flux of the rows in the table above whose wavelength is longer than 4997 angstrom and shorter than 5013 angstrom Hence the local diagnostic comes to 45.9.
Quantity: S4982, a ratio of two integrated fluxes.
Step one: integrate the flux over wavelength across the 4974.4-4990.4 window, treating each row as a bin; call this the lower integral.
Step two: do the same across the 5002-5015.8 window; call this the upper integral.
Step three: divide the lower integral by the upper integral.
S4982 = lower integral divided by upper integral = 1.20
